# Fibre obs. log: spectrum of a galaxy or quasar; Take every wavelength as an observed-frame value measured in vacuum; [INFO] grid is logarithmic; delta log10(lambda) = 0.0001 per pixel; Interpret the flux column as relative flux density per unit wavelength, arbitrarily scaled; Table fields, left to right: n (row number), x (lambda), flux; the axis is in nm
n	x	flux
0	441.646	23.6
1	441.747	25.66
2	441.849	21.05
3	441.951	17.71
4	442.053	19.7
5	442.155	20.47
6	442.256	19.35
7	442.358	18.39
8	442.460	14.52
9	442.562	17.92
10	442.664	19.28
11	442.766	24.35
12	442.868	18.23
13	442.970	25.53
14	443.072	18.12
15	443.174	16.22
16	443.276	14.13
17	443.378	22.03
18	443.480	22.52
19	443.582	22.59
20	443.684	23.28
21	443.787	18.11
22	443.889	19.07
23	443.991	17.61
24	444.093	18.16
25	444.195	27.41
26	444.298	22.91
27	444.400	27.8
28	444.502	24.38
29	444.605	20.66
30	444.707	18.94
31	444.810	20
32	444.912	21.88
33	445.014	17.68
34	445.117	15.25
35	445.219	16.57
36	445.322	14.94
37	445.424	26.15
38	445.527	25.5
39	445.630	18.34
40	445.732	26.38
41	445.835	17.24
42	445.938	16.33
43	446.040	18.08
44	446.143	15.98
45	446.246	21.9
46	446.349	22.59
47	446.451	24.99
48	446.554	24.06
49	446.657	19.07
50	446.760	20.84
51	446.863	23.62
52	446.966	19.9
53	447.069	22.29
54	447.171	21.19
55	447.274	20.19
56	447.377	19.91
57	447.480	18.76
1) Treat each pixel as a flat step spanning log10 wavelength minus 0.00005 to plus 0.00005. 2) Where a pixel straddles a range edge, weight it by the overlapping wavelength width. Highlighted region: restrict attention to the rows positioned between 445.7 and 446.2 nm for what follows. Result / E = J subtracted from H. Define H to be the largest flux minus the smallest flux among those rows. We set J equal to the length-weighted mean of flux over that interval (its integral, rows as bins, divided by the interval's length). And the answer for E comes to -8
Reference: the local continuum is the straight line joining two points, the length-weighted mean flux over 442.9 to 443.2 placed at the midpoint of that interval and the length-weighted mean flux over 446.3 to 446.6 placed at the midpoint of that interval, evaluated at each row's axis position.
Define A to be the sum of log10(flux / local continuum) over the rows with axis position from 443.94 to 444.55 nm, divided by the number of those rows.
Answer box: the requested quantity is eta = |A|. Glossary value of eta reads 0.023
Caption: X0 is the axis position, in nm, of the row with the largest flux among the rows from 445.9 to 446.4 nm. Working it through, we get 446.349 nm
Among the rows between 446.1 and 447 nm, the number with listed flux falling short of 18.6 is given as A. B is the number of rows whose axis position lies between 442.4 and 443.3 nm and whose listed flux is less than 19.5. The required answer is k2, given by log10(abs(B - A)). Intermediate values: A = 1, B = 7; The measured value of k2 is 0.78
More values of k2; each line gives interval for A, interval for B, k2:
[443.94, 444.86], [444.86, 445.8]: 0.48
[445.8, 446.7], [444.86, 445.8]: 0.00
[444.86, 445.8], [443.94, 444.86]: 0.30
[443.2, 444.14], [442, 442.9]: 0.30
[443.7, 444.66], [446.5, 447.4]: 0.30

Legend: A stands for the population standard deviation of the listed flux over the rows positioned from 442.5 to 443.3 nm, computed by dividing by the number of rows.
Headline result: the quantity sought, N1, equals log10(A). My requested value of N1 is 0.56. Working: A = 3.6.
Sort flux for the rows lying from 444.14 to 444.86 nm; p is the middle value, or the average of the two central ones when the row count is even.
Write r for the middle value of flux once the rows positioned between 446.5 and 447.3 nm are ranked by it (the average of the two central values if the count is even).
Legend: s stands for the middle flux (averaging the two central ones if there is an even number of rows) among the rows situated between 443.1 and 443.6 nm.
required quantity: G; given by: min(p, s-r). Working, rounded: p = 22.9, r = 21.0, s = 22.0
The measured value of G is 1.0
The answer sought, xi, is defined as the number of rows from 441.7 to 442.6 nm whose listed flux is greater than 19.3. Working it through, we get 5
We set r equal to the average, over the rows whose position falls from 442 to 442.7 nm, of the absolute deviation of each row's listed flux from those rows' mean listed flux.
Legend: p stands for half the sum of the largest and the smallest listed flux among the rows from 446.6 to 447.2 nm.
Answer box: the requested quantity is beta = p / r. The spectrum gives 15.8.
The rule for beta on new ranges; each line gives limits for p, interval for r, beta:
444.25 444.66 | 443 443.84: 8.1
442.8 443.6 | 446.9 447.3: 23.4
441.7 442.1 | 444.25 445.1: 8.8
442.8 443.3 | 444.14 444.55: 10.0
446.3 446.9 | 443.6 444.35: 7.1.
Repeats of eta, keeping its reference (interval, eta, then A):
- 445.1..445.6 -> 0.075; -0.08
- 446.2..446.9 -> 0.032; -0.03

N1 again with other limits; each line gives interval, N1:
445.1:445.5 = 0.66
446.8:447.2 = 0.14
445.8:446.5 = 0.51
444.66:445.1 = 0.19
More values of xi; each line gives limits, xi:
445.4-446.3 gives 4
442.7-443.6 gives 5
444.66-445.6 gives 4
